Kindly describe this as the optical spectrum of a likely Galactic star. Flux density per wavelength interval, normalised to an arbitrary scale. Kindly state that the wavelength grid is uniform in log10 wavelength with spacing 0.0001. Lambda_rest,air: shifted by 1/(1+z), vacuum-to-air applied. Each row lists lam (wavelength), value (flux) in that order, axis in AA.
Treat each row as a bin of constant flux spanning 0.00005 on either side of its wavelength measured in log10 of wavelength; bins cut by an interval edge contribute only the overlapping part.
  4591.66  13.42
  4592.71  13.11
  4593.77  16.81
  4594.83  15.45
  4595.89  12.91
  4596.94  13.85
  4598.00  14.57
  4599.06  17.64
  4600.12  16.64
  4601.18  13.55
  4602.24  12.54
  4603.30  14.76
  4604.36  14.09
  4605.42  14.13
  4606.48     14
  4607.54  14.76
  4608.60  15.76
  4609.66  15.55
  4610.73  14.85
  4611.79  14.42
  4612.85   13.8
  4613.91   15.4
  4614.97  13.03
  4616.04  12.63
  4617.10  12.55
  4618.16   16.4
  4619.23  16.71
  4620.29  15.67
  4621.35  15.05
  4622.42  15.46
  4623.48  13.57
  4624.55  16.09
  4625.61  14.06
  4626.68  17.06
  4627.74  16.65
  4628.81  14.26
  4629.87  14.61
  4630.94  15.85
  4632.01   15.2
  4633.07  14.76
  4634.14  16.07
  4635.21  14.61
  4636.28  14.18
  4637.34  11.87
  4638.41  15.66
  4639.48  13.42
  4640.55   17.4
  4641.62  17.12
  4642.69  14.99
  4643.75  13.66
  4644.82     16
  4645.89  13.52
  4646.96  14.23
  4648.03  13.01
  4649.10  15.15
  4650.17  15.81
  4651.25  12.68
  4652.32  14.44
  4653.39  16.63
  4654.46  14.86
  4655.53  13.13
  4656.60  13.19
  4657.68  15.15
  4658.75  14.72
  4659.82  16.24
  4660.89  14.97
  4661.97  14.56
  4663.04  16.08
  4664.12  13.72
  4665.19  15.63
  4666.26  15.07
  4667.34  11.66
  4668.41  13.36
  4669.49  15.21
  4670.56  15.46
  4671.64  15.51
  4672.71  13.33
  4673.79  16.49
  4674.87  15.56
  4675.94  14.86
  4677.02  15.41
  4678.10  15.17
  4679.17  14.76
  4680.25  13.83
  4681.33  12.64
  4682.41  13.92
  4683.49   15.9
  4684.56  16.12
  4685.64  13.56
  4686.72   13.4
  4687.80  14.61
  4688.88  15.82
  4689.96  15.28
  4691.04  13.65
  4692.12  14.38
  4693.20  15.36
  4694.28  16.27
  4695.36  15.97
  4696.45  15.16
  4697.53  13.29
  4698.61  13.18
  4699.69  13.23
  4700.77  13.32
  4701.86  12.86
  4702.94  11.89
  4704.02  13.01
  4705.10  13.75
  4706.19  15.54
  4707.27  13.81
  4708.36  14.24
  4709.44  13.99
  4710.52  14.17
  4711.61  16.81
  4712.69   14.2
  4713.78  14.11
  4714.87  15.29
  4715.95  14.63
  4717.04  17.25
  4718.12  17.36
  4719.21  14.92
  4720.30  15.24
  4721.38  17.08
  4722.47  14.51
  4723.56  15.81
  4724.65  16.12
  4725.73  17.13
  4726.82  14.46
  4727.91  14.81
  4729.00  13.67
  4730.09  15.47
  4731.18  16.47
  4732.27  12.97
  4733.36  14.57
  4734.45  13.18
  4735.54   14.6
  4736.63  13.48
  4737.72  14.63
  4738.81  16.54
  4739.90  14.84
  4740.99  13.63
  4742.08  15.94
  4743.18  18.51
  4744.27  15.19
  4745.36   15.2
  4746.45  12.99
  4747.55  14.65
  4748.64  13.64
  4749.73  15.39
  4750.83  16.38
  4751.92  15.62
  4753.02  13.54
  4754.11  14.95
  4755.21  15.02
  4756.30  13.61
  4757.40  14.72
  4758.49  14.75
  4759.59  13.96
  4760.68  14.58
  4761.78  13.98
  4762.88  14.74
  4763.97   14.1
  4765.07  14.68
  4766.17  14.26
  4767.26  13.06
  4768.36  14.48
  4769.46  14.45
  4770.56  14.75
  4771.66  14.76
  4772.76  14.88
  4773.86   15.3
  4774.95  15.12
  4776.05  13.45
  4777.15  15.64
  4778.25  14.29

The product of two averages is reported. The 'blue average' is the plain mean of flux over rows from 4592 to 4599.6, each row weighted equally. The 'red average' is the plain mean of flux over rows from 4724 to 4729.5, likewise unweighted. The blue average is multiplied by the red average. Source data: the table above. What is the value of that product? 227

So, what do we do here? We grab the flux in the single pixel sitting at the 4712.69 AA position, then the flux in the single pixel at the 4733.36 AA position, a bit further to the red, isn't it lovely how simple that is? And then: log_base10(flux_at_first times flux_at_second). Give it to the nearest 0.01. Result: 2.32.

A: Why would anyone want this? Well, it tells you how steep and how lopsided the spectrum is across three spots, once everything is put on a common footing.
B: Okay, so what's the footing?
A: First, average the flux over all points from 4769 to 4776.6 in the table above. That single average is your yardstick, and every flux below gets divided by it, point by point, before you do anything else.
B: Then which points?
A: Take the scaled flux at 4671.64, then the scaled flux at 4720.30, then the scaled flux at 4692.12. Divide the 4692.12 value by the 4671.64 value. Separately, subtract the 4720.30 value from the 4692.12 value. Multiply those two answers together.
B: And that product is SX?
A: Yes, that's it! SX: -0.054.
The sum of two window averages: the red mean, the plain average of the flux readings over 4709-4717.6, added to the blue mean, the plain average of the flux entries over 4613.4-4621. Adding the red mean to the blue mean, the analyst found 29.7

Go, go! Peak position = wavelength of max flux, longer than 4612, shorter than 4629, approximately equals 4626.68 AA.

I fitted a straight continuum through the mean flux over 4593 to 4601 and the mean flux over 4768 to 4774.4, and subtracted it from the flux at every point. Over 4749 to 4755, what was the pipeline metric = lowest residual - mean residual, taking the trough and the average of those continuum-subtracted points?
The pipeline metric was -1.6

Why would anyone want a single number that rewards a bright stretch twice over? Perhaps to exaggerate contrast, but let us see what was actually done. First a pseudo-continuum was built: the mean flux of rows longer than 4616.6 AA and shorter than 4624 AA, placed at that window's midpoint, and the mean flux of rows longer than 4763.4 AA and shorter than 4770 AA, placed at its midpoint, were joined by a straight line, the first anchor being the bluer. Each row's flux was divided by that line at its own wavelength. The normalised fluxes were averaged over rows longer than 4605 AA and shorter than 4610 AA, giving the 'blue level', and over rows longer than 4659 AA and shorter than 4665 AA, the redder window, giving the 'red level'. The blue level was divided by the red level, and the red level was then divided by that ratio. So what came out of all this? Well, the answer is 1.06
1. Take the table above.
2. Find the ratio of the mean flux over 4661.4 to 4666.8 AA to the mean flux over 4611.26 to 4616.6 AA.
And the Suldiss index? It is 1.08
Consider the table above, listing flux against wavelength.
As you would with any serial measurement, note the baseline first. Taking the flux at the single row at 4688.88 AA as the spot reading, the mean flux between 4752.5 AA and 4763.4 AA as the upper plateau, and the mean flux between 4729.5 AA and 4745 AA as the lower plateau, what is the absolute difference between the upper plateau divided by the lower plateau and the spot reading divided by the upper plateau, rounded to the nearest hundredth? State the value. 0.14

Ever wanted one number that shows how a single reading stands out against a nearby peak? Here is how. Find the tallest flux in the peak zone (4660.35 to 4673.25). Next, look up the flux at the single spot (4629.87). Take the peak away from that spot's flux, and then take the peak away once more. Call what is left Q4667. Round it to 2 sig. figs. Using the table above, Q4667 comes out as -18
